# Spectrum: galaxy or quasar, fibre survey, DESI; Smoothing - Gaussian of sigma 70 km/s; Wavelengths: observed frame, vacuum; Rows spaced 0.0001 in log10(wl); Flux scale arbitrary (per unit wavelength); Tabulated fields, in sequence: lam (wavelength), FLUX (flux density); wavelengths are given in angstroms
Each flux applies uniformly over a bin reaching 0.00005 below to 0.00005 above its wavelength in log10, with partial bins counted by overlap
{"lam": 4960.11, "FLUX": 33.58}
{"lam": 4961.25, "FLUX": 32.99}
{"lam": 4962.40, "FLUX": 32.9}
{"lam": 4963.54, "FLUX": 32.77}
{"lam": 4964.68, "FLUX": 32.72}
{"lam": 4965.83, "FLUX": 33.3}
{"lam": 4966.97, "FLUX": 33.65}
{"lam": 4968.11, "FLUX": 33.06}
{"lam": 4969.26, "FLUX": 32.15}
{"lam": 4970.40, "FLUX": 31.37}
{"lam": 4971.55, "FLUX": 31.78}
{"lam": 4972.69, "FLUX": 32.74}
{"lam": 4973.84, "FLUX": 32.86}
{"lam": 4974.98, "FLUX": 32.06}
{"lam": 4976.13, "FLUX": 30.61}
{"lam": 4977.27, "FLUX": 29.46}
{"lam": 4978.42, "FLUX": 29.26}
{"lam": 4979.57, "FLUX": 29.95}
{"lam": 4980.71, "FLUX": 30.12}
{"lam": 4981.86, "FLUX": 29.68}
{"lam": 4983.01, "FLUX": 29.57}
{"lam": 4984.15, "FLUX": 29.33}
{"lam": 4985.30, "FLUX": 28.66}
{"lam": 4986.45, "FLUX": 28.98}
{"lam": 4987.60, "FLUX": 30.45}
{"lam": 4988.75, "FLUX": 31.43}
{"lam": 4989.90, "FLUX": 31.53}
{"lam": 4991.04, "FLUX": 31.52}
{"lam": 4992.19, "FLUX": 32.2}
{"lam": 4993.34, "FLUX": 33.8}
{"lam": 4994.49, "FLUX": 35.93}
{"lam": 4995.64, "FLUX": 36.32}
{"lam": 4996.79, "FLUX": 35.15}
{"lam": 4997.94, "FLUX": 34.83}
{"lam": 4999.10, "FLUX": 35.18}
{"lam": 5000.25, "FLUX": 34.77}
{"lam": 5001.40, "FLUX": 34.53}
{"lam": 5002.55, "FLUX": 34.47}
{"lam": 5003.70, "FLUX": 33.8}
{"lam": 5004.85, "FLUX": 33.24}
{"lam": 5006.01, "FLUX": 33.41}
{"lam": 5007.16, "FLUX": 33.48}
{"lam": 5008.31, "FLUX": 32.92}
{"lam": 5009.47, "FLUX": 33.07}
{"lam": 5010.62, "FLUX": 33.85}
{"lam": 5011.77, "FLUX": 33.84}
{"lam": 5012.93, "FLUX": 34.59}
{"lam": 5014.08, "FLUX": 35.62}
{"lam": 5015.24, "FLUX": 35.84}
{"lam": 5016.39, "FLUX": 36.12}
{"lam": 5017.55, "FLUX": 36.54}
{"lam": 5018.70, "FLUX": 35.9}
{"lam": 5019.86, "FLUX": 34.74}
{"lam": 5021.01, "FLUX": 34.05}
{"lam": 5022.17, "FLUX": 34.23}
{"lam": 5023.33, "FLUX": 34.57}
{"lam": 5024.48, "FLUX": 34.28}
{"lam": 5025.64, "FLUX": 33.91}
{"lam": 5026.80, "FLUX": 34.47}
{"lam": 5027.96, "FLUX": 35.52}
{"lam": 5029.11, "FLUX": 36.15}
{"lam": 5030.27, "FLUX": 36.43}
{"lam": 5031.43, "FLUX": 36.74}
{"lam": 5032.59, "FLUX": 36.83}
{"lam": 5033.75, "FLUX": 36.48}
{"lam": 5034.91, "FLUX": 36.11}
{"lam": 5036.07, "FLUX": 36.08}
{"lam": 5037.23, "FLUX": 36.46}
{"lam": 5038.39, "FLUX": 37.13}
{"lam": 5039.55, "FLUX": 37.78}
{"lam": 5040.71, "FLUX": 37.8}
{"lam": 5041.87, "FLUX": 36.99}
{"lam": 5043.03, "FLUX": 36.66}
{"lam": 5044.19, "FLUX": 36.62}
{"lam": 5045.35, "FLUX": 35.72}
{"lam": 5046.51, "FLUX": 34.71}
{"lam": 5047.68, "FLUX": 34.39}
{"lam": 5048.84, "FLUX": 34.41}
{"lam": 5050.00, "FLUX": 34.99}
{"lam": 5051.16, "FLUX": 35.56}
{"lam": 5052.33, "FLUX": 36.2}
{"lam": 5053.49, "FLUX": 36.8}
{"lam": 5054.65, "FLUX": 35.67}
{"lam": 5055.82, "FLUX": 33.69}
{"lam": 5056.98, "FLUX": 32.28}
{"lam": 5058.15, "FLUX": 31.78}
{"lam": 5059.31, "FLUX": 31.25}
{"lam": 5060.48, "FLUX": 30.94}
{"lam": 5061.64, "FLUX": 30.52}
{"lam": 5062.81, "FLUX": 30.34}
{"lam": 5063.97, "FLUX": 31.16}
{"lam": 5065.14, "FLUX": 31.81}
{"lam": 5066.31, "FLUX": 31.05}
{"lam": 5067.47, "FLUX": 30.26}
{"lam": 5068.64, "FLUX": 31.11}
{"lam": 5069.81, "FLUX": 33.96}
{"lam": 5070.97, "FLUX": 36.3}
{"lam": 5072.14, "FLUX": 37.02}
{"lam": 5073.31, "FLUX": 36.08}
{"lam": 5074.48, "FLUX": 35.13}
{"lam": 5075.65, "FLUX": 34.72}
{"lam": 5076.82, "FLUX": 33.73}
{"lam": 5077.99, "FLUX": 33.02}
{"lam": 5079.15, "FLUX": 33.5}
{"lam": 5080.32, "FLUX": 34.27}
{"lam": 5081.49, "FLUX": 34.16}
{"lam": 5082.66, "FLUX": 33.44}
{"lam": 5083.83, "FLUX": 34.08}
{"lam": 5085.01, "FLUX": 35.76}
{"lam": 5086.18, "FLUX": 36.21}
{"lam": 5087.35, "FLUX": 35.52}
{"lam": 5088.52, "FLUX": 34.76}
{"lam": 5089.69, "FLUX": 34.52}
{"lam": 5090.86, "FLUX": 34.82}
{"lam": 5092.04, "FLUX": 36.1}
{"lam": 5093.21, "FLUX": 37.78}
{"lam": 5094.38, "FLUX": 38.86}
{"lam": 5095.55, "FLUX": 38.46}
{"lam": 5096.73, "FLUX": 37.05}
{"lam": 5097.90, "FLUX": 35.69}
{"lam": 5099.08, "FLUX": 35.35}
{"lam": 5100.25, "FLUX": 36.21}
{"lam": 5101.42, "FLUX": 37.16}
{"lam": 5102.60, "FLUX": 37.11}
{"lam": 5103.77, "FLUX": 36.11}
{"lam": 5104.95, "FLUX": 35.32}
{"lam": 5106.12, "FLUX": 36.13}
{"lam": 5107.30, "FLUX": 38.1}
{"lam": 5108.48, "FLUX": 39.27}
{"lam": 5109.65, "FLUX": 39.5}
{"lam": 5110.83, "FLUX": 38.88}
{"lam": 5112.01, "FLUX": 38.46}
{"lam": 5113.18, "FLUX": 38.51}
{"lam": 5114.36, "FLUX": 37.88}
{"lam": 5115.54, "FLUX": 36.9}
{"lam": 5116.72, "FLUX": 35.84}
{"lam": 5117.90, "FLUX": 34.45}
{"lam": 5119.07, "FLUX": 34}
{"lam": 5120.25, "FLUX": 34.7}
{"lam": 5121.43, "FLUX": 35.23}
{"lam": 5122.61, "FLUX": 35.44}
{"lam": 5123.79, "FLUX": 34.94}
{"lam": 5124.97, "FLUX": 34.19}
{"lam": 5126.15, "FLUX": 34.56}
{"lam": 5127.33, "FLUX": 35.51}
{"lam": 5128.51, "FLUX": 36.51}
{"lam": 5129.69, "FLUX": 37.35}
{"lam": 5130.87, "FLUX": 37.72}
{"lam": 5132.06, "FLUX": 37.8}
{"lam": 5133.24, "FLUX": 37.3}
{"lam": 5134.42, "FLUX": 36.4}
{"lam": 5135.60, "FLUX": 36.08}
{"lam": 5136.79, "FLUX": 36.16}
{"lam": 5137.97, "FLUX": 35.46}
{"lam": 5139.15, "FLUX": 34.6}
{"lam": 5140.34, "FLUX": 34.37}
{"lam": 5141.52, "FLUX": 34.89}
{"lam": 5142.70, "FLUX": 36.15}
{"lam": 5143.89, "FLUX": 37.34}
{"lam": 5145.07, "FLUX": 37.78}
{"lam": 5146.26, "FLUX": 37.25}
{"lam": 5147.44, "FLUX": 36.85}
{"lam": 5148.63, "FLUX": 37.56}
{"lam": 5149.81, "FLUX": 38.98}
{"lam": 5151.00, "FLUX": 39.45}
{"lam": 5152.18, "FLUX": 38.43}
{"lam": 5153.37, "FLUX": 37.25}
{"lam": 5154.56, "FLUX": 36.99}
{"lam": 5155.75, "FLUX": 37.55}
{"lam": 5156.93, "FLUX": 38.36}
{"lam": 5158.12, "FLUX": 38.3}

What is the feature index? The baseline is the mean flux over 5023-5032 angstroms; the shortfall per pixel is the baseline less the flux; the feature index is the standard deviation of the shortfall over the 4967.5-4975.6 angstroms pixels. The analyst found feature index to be 0.6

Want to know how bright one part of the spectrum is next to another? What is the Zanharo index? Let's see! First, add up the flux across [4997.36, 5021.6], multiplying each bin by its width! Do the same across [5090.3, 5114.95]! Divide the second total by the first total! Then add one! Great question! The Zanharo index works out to 2.10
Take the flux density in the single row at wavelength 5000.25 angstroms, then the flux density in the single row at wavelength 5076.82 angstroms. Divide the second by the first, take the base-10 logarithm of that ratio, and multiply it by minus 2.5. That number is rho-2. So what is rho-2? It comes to 0.03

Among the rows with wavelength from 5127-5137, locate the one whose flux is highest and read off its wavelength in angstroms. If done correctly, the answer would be 5132.06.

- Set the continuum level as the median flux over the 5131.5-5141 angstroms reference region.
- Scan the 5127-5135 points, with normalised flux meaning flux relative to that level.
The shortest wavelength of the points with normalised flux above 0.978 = 5127.33 angstroms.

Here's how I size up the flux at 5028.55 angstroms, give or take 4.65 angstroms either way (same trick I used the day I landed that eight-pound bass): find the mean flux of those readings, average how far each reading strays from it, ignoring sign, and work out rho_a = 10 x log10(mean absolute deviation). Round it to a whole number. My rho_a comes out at 0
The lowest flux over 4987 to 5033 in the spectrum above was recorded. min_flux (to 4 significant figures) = 30.45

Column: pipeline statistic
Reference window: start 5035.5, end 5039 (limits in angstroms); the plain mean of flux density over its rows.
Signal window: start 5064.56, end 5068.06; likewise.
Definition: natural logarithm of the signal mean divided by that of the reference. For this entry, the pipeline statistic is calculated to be -0.16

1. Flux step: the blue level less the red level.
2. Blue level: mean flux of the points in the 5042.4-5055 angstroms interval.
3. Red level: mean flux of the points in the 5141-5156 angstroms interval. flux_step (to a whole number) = -2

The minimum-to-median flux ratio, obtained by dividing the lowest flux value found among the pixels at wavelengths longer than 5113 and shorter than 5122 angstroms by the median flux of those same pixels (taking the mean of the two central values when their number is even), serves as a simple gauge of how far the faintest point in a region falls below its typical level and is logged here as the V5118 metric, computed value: 0.957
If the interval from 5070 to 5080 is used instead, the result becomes 0.945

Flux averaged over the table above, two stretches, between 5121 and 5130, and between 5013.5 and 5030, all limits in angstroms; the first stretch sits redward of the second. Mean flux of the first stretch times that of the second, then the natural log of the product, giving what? 7.13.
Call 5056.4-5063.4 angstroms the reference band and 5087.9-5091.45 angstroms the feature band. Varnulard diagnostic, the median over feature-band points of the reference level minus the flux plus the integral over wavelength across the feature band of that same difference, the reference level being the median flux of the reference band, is -16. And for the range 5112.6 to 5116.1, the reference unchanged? -30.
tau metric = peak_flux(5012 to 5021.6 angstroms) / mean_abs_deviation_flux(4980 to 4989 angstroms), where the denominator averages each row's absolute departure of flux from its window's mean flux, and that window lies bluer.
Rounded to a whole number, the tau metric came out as 55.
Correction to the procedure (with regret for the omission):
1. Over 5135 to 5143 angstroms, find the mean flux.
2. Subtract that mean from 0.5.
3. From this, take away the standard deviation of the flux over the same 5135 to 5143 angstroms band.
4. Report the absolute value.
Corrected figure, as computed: 35.6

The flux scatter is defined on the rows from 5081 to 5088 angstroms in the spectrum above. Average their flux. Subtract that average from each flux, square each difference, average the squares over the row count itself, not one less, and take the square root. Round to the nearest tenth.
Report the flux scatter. 1.0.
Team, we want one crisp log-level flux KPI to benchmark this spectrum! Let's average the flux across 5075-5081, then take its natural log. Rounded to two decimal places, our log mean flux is 3.52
